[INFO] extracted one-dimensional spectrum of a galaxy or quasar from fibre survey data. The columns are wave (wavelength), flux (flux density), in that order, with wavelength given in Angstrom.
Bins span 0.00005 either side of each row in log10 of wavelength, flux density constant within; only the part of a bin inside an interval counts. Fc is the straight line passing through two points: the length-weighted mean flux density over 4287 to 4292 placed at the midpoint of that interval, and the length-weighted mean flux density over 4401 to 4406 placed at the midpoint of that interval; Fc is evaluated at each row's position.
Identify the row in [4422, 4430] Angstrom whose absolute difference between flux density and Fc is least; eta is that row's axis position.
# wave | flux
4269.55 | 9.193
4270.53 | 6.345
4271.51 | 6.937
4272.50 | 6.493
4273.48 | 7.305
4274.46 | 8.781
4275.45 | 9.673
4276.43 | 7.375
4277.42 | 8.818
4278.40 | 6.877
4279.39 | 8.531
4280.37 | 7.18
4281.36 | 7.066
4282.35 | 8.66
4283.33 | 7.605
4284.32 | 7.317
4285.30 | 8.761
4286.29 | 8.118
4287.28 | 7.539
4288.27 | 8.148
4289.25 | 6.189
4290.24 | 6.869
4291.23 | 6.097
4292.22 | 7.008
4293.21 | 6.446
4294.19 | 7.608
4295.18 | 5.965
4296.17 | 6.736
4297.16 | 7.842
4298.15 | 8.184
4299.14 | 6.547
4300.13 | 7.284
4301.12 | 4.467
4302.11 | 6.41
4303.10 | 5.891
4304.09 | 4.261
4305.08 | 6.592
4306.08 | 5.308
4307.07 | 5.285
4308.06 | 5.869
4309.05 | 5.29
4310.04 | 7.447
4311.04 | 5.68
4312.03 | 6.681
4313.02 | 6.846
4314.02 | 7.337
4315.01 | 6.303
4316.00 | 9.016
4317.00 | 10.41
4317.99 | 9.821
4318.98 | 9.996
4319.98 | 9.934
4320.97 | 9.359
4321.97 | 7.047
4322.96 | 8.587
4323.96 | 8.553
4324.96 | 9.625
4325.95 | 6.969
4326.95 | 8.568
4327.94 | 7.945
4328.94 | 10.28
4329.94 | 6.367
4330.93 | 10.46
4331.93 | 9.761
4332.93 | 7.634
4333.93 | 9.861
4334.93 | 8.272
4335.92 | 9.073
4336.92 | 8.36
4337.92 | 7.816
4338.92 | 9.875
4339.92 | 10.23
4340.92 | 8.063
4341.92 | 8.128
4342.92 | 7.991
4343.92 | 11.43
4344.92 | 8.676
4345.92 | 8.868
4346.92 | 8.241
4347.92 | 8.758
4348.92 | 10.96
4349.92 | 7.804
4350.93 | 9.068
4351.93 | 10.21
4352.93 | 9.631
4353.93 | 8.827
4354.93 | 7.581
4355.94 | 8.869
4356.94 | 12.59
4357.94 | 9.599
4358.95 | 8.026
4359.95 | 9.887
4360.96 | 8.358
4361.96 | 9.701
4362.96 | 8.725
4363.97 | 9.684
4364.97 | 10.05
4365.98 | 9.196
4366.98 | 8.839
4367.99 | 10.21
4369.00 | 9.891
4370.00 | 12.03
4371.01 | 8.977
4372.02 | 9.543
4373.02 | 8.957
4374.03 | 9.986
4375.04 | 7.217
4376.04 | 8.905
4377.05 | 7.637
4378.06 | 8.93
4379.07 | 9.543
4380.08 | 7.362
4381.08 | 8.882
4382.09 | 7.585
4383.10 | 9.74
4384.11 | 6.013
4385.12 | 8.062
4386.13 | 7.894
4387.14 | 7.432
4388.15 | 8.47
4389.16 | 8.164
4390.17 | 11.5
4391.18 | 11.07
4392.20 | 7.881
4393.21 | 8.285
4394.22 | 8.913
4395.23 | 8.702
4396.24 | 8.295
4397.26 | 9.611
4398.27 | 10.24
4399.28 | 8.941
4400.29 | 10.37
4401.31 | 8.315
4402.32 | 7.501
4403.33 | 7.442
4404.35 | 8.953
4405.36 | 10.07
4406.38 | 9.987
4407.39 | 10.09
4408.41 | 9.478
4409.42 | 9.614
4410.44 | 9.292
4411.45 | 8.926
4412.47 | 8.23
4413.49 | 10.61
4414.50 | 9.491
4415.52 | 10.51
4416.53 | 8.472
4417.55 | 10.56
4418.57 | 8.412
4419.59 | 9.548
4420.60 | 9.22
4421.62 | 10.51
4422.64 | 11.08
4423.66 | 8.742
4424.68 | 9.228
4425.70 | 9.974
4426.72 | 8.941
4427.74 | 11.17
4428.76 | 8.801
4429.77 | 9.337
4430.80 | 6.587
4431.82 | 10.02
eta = 4423.66 Angstrom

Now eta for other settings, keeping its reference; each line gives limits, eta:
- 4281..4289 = 4281.36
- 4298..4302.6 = 4300.13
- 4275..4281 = 4278.40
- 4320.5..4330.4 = 4321.97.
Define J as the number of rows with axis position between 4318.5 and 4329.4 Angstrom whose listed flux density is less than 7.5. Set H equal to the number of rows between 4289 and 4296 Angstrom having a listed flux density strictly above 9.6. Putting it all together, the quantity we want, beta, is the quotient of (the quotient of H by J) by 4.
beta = 0.0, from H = 0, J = 2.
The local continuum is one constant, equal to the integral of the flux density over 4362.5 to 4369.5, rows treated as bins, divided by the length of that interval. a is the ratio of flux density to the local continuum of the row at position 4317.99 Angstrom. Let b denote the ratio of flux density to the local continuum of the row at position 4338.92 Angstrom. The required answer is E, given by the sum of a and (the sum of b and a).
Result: 3.1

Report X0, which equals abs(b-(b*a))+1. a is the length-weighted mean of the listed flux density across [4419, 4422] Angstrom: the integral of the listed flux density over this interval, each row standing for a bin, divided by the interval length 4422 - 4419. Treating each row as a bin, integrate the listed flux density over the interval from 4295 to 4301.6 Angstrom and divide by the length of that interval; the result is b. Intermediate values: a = 9.7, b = 6.8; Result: 60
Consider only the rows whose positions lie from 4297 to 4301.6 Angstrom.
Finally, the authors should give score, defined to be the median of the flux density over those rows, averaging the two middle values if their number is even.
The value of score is 7.3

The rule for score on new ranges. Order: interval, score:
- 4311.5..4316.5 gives 6.8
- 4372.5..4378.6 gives 8.9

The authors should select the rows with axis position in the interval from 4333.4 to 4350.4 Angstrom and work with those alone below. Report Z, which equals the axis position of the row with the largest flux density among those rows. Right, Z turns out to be 4343.92 Angstrom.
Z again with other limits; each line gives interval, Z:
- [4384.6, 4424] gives 4390.17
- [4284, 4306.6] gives 4285.30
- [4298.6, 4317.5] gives 4317.00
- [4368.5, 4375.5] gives 4370.00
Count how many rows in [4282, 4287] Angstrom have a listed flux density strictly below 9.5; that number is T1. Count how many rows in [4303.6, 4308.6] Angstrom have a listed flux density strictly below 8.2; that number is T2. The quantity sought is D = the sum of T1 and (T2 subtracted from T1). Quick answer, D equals 5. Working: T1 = 5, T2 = 5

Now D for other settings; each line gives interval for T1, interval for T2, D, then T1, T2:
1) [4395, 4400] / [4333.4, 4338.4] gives 5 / 3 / 1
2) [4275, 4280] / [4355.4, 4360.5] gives 7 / 4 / 1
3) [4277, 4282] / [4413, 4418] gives 10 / 5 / 0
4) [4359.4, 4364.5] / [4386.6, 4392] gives 2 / 2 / 2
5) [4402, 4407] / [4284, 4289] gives 2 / 3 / 4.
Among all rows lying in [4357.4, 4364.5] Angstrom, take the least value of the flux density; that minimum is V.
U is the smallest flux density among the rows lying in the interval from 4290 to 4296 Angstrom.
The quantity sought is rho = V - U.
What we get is 2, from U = 5.965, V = 8.026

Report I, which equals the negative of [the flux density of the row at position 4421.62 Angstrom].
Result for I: -10.5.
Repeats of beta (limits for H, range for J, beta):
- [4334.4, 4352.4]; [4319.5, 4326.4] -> 0.6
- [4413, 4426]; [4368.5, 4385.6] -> 0.5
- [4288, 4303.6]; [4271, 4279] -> 0.0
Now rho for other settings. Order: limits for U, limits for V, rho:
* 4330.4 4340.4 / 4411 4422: 1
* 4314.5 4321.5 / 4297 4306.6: -2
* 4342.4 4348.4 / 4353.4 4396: -2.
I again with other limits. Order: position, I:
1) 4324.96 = -9.6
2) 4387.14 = -7.4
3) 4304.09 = -4.3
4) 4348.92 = -11.0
